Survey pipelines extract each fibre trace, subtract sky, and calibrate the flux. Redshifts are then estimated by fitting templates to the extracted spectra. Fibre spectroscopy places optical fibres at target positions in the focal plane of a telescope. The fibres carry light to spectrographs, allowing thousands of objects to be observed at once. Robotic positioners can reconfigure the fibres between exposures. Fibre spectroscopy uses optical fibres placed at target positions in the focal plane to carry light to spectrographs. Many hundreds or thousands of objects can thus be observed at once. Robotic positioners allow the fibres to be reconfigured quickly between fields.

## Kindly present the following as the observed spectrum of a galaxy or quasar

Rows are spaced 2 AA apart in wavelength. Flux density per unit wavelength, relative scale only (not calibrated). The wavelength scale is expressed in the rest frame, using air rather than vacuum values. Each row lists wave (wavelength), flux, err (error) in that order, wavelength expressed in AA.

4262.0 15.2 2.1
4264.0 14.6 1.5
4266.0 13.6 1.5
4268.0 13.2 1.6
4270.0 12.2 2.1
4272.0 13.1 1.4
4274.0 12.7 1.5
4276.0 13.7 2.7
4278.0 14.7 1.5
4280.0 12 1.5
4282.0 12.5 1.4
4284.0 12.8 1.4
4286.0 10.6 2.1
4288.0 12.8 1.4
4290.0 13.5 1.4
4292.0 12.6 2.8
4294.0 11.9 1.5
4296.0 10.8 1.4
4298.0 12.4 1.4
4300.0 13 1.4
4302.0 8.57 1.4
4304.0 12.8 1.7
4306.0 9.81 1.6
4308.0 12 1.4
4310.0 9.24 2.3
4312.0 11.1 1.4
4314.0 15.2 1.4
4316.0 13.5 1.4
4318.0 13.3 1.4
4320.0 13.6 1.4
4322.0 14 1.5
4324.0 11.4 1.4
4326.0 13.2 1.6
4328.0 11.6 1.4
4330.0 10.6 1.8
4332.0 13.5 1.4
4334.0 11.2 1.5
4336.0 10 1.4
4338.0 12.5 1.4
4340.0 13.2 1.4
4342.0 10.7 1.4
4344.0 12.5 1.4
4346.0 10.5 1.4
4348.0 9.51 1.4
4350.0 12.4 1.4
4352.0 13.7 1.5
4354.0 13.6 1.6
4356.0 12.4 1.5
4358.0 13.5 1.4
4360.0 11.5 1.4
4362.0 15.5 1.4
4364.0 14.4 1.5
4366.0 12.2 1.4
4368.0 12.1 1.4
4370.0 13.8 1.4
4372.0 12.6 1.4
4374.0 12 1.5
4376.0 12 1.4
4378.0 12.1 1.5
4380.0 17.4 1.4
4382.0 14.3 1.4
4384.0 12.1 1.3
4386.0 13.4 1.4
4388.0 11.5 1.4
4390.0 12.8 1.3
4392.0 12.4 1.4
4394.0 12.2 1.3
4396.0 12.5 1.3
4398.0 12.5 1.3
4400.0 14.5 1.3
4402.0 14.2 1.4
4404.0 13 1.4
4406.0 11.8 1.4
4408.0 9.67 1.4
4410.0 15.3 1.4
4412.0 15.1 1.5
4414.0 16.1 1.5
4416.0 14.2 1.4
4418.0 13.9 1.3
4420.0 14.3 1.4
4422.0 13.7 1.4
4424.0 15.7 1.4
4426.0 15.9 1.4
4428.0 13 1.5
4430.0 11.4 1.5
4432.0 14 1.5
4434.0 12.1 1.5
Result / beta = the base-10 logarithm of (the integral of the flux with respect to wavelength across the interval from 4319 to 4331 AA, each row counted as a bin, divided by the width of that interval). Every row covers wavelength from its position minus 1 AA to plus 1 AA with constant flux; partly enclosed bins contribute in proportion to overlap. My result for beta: 1.09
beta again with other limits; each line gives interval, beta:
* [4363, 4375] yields 1.11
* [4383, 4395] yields 1.09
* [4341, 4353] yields 1.06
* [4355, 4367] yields 1.12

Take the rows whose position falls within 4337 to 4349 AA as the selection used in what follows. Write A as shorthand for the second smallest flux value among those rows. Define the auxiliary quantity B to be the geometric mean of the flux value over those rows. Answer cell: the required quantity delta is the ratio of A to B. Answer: 0.92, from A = 10.5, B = 11.4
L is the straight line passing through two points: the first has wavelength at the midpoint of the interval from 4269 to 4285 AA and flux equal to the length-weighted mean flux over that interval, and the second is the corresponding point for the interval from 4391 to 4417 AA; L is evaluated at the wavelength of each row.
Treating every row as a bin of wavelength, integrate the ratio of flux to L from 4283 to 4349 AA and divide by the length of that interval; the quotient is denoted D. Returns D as 0.913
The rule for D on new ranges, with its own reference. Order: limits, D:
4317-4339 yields 0.935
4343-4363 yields 0.948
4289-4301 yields 0.950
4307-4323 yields 0.974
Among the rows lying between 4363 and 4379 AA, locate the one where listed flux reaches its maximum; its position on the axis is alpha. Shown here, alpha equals 4364.0 AA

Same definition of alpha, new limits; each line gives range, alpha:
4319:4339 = 4322.0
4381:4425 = 4414.0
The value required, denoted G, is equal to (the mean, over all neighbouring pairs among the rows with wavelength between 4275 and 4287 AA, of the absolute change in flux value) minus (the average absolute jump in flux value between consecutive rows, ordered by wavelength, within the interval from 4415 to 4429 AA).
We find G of 0.3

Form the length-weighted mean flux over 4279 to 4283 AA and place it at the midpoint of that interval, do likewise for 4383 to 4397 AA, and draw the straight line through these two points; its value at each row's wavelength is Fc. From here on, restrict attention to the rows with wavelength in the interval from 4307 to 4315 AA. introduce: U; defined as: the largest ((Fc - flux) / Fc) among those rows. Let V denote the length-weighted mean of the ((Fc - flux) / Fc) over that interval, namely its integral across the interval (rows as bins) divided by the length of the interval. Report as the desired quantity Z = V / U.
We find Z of 0.1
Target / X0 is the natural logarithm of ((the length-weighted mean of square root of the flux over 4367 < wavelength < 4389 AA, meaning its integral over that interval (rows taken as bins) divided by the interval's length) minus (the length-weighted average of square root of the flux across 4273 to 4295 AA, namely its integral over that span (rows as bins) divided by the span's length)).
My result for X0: -3.2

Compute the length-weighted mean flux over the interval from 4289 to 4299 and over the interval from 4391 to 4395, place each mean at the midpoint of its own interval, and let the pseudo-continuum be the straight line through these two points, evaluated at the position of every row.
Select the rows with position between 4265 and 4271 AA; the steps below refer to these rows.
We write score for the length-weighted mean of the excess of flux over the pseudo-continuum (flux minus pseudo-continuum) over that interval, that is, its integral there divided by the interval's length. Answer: 0.78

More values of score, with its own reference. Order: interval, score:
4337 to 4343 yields -0.13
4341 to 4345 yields -0.67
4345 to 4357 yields -0.26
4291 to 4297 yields -0.47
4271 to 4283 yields 0.89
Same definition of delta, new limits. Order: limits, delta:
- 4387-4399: 0.99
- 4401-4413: 0.91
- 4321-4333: 0.93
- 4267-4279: 0.96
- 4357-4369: 0.92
